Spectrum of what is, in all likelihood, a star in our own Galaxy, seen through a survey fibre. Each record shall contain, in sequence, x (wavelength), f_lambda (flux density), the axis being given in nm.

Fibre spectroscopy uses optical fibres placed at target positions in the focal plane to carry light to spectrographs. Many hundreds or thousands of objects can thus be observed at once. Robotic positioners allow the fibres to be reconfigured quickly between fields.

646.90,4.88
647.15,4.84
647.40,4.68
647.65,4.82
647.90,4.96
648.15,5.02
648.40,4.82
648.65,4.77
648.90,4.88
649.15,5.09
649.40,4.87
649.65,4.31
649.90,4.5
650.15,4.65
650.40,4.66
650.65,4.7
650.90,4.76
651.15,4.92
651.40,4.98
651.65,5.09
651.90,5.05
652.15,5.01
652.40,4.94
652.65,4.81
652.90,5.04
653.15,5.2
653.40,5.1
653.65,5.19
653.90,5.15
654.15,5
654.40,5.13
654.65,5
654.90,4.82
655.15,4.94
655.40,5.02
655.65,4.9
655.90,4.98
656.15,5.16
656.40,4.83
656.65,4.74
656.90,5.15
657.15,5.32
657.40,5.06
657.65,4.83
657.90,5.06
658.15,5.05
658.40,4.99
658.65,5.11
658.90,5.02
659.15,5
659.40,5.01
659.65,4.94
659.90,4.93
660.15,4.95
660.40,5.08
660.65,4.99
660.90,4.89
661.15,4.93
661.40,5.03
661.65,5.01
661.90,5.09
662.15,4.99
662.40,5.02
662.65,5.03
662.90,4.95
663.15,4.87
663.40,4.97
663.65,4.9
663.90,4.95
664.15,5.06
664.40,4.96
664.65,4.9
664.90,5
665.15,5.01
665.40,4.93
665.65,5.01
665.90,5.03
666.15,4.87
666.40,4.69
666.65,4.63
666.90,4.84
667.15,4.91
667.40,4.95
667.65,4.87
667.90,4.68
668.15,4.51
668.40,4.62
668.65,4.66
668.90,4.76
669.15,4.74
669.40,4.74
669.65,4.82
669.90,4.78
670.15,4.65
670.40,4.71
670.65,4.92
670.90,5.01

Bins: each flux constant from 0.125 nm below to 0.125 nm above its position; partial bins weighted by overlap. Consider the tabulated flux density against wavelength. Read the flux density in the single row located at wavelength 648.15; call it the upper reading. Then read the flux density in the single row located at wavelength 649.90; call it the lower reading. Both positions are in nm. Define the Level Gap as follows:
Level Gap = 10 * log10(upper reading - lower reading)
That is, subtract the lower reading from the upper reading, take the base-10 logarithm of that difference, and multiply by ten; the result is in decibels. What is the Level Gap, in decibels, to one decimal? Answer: -2.8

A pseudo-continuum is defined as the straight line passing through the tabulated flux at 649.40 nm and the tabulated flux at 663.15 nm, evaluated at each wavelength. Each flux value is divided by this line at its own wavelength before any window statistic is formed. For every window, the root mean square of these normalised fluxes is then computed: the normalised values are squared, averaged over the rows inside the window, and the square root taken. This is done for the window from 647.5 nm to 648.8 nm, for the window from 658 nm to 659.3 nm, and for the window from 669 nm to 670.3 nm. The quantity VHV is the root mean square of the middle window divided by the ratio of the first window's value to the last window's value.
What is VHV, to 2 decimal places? 1.01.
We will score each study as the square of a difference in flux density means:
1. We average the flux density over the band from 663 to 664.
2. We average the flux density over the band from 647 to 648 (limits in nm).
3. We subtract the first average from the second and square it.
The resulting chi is 0.010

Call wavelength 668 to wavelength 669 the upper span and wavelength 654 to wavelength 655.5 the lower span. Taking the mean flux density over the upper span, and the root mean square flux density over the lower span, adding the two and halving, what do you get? 4.81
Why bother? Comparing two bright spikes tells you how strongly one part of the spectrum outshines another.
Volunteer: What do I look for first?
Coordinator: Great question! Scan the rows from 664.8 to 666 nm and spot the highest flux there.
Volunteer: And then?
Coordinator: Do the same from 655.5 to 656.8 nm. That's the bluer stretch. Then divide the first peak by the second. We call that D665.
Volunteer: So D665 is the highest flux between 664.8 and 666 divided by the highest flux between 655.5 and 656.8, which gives 0.97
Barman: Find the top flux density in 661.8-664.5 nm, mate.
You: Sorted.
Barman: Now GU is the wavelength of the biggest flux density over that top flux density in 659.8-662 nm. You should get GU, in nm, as 661.90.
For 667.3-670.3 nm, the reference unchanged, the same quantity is 667.40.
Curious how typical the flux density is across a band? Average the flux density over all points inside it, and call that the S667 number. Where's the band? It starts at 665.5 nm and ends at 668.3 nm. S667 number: 4.82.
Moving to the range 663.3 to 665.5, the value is 4.96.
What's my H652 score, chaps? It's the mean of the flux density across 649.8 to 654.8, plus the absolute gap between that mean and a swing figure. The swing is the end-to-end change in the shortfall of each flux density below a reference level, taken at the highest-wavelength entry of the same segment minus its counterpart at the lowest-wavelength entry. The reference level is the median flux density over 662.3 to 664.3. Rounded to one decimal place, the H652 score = 10.4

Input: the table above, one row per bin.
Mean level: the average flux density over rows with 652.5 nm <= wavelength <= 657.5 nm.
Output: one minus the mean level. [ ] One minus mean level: -4.03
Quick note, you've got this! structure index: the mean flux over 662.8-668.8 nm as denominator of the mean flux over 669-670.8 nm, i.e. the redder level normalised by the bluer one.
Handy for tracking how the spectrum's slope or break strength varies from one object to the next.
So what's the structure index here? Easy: 0.98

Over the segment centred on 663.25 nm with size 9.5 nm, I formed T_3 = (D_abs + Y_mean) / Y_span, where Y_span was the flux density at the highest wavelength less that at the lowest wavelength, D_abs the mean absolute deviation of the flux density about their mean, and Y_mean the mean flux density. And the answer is -12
